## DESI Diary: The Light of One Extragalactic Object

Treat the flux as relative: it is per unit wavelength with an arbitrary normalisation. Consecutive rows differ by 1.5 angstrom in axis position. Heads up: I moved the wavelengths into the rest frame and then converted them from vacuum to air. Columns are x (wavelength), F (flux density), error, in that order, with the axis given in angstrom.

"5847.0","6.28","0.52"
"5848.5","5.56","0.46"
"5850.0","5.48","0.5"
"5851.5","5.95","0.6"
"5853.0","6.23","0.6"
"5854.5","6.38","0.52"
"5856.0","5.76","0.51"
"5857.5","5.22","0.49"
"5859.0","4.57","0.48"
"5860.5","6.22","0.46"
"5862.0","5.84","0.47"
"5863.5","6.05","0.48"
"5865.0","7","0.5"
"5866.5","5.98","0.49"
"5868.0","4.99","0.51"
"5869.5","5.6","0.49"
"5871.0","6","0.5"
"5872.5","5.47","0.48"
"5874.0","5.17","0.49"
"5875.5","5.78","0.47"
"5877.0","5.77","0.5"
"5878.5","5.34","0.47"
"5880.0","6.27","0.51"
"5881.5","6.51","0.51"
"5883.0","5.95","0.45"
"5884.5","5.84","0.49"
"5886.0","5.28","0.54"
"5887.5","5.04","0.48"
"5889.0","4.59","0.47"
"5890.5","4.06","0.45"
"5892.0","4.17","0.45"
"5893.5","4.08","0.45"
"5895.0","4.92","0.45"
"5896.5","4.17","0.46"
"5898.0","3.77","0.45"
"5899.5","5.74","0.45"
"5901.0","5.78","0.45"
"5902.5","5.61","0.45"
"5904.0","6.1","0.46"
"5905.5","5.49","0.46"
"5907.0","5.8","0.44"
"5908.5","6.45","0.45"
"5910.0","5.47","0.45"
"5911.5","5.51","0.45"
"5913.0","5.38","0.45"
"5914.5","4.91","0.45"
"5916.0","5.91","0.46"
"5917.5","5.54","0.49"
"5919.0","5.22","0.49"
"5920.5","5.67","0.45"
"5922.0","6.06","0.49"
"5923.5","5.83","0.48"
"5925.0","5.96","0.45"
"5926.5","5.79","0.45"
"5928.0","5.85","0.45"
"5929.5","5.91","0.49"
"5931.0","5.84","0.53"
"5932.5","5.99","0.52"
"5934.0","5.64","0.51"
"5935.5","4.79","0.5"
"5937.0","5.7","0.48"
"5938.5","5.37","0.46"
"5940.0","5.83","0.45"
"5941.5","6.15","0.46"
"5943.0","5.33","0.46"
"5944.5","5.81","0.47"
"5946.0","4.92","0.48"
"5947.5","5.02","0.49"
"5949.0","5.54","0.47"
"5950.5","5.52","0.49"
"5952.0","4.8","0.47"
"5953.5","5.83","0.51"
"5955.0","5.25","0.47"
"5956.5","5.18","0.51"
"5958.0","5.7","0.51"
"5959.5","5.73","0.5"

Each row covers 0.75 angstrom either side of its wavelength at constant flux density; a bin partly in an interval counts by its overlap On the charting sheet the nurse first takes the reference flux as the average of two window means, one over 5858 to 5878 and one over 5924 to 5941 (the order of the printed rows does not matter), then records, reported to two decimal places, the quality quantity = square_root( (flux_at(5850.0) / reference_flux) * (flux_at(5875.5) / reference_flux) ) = 0.99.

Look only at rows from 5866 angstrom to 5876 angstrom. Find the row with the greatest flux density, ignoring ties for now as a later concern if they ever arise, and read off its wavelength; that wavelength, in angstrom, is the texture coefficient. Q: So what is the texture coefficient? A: 5871.0 angstrom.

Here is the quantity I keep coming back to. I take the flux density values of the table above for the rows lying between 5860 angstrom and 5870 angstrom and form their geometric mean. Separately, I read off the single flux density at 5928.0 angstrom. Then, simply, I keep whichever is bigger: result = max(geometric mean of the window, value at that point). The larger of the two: 5.9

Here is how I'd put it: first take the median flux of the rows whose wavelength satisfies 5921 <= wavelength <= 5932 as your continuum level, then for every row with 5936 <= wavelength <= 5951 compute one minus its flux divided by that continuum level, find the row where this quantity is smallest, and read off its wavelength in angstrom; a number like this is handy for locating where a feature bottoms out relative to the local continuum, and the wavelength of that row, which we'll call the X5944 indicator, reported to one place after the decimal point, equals 5941.5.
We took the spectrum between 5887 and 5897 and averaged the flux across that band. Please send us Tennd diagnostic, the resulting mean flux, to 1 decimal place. 4.4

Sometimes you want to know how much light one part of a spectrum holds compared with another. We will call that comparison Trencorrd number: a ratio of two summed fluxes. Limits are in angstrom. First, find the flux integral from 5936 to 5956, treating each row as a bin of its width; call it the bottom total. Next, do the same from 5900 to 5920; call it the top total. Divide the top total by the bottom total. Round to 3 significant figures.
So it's 1.03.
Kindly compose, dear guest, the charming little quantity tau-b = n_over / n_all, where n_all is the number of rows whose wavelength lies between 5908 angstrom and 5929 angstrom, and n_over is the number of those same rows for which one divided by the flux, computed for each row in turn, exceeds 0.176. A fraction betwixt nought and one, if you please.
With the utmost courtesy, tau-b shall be 0.50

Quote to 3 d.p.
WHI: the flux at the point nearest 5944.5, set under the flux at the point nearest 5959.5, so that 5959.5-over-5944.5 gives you 0.986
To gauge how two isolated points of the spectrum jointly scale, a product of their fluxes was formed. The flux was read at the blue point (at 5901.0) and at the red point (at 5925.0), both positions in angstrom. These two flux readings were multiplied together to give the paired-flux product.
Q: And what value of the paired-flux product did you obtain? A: 34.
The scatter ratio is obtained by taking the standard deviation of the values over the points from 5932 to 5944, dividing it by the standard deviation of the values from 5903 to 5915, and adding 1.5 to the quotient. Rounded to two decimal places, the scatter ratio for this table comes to 2.41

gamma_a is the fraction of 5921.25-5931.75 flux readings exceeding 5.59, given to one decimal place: 1.0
